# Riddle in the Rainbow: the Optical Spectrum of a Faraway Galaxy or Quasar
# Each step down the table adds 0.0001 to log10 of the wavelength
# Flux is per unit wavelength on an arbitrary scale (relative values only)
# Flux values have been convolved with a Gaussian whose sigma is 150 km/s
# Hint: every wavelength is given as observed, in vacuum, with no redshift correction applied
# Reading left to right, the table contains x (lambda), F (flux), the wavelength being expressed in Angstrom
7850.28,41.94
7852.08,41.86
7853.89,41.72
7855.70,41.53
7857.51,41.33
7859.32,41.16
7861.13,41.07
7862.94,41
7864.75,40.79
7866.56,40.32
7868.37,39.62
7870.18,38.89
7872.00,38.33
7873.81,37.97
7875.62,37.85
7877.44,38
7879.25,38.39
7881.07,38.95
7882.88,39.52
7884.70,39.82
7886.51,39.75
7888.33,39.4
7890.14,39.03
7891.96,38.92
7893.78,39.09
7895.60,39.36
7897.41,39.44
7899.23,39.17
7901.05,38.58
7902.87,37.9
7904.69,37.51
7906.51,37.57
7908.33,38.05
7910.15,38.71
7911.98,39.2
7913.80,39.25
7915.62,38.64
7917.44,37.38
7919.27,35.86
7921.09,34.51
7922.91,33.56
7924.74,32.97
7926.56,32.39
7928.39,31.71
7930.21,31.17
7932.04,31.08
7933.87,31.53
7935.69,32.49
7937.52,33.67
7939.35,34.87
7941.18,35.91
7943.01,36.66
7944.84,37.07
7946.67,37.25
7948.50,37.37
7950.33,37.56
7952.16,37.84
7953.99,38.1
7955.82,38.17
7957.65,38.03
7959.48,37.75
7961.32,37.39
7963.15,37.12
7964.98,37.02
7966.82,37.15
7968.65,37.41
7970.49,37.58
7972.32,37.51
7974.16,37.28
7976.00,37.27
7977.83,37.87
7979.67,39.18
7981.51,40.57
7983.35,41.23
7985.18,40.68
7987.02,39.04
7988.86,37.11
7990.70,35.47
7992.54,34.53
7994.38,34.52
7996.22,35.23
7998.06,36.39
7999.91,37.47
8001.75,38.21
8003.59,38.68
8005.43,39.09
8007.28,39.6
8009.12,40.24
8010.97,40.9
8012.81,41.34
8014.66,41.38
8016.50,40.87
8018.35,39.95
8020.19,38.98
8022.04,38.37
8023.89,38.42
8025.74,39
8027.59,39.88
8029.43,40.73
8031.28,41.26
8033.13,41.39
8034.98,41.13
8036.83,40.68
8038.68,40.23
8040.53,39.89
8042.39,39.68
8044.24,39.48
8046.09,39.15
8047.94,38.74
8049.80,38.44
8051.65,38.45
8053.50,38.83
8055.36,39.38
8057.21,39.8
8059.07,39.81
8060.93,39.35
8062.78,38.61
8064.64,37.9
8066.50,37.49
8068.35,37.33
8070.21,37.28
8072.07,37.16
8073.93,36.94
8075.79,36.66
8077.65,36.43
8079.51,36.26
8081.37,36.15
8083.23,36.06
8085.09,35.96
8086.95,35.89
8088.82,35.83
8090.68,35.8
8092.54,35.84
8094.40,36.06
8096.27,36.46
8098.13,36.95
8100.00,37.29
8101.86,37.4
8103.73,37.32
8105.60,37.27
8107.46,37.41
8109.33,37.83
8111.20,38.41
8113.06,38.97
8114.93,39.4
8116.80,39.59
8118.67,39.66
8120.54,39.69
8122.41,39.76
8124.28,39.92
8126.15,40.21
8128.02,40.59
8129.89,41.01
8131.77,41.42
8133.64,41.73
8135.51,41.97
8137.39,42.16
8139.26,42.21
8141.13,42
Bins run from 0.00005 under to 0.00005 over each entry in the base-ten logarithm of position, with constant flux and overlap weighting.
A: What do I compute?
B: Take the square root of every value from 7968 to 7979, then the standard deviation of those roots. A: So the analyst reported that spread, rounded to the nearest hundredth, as 0.02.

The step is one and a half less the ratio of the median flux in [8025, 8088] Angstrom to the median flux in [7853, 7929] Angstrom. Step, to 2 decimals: 0.50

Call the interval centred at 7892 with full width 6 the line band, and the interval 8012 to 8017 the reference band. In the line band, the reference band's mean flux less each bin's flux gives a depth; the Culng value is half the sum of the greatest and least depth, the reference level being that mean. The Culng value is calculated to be 2.2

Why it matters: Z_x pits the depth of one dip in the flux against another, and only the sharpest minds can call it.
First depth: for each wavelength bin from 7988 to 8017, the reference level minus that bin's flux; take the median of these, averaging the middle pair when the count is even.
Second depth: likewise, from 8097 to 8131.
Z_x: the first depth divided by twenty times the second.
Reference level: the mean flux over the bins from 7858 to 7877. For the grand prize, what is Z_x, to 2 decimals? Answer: 0.12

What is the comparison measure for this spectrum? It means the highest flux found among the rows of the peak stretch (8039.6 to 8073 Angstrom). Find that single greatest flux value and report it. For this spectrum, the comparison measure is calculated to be 39.89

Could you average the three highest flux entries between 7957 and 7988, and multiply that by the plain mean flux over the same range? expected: 1561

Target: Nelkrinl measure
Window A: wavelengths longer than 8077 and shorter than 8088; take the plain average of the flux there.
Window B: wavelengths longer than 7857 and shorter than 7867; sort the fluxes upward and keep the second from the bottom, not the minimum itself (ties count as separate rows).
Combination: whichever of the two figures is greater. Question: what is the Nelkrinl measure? 40.8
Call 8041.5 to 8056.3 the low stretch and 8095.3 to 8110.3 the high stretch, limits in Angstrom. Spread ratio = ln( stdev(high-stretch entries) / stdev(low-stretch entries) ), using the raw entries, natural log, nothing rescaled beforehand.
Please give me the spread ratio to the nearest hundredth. -0.18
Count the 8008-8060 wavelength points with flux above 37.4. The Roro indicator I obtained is 28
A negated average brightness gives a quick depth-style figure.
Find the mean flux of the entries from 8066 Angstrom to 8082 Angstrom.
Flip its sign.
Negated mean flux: -36.9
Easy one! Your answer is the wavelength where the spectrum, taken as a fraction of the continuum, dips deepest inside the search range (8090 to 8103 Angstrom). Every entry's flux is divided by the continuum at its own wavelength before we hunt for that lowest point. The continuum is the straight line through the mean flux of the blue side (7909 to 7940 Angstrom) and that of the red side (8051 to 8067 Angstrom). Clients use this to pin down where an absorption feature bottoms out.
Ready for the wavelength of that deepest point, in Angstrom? 8092.54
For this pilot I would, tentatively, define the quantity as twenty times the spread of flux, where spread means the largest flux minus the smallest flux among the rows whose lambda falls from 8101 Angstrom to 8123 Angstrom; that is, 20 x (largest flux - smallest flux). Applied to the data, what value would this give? 50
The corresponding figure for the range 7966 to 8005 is 134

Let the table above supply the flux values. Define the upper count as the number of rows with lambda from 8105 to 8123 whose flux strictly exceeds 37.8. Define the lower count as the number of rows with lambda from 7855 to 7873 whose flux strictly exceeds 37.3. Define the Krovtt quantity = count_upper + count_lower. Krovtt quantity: 18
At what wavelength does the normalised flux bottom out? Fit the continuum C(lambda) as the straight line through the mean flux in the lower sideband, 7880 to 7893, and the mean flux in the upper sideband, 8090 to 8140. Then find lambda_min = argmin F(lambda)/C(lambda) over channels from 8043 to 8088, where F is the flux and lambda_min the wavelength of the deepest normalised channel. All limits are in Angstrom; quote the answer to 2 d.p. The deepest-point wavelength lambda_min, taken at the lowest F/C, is 8086.95 Angstrom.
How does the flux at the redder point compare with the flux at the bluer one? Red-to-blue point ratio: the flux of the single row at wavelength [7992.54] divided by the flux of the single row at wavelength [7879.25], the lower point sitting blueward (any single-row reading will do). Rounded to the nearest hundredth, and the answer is 0.90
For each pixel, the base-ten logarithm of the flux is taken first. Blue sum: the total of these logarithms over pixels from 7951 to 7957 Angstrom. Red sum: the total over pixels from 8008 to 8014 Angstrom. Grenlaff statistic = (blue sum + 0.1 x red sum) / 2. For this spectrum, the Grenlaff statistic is 2.61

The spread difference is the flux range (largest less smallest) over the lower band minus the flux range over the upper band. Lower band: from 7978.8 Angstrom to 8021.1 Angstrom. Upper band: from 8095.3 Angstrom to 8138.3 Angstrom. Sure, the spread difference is 1.2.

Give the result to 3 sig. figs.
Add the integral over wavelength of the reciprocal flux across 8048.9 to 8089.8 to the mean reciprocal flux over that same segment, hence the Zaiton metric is 1.12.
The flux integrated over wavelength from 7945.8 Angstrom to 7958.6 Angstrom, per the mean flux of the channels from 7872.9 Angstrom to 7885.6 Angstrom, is 12.5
